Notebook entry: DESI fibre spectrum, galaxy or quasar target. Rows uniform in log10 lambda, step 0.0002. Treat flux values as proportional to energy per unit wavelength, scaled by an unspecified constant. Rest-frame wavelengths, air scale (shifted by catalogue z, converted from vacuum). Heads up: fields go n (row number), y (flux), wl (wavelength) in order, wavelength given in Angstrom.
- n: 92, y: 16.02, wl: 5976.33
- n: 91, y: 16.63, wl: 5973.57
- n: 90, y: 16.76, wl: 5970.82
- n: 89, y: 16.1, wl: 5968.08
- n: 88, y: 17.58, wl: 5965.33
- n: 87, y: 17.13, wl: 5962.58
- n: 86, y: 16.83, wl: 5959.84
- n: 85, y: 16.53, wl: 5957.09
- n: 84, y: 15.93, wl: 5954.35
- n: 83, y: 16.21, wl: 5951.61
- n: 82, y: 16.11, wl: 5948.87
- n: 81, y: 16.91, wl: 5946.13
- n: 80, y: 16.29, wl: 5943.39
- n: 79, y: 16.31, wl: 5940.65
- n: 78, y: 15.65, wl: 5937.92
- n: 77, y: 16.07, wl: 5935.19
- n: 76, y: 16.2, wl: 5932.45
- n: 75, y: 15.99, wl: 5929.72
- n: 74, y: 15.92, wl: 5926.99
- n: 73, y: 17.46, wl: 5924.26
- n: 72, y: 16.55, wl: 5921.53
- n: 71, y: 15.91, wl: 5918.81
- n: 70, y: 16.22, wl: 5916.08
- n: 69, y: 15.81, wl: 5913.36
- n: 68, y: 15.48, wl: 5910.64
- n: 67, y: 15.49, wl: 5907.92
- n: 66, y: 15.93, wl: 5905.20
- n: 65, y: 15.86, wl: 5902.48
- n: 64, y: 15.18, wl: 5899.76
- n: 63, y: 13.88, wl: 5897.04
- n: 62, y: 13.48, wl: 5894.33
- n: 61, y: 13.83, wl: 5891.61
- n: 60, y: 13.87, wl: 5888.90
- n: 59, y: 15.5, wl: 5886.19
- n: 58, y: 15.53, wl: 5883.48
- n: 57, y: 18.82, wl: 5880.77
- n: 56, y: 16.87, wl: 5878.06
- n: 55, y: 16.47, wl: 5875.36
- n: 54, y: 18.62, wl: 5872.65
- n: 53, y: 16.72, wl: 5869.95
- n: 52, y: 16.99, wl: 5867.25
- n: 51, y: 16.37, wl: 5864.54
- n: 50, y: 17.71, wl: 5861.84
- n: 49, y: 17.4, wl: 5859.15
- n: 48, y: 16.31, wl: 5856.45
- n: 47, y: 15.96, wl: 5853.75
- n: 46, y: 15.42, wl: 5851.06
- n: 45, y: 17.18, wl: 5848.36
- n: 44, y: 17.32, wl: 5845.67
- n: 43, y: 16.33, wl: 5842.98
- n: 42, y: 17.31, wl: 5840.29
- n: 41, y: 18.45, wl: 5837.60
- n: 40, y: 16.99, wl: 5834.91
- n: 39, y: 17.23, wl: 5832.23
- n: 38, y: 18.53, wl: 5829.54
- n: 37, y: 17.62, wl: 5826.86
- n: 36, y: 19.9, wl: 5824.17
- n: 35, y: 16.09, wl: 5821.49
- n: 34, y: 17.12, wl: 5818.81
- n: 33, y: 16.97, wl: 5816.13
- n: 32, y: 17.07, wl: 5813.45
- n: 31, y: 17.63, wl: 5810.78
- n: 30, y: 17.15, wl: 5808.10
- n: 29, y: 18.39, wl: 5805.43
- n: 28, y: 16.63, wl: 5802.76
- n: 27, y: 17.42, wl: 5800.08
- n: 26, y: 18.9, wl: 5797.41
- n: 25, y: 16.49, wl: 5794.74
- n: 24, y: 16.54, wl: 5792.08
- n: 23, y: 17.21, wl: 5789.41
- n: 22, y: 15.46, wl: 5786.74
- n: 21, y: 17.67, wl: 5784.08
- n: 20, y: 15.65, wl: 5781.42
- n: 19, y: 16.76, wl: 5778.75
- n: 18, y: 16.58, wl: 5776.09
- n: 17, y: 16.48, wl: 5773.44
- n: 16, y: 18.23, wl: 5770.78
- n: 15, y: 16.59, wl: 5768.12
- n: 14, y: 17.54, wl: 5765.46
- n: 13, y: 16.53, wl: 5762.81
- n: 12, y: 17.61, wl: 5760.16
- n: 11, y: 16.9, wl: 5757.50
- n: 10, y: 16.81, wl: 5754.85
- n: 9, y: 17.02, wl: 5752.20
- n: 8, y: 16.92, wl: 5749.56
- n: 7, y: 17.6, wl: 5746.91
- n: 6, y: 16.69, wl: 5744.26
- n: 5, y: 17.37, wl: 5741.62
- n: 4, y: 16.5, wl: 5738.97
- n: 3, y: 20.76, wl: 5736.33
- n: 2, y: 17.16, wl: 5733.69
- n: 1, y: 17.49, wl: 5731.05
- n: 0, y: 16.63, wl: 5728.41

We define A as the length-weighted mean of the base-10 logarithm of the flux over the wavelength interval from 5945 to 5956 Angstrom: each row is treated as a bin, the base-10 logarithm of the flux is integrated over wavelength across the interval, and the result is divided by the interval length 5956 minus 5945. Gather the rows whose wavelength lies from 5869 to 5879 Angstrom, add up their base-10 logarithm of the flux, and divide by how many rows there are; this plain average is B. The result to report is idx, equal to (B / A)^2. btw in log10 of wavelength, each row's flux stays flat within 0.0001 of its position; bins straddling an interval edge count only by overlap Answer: 1.04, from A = 1.21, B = 1.23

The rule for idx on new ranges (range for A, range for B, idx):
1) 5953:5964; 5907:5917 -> 0.96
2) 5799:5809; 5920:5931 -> 0.96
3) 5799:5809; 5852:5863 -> 0.98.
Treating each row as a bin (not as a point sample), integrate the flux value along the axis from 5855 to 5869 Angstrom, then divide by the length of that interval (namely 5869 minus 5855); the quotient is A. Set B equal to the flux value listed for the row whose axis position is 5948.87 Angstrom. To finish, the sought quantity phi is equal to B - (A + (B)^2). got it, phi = -260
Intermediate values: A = 16.9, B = 16.11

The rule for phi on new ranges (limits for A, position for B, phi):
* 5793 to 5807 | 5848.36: -296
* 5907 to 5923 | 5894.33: -184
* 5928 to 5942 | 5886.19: -241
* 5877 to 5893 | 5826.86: -309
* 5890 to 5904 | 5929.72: -254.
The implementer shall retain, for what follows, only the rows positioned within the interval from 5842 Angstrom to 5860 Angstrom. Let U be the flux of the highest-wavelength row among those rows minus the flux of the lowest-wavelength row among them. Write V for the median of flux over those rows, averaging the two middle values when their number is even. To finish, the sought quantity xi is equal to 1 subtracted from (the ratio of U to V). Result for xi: -0.93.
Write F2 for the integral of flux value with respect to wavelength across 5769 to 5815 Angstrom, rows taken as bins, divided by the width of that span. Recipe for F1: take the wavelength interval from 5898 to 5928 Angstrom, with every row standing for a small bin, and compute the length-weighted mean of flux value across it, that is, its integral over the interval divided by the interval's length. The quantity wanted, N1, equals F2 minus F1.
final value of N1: 1.1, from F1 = 16.0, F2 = 17.1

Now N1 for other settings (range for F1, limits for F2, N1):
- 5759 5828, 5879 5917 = -1.8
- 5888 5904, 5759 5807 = 2.7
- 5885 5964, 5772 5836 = 1.4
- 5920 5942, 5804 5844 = 1.3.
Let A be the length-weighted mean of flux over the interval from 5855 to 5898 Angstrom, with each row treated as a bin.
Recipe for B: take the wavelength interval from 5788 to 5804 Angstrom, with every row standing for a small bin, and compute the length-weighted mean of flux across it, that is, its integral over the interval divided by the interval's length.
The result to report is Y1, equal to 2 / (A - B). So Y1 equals -2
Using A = 16.2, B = 17.2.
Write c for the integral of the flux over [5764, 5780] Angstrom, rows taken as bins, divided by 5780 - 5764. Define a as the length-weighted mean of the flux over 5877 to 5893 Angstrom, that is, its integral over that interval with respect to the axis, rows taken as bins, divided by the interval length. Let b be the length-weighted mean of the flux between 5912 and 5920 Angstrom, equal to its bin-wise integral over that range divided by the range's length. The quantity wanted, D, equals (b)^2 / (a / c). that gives 277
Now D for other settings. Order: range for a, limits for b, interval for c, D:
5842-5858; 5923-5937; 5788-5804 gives 278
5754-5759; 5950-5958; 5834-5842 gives 274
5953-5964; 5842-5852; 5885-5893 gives 239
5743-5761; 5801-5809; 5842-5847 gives 299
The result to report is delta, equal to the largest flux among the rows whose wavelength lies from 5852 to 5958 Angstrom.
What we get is 18.82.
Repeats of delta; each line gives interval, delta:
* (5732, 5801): 20.76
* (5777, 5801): 18.9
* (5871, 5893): 18.82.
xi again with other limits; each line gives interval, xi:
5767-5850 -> -0.97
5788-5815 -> -1.01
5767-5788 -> -1.07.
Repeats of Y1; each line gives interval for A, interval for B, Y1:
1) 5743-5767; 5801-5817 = -8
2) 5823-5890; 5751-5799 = 27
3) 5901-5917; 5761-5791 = -2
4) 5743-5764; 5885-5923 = 1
